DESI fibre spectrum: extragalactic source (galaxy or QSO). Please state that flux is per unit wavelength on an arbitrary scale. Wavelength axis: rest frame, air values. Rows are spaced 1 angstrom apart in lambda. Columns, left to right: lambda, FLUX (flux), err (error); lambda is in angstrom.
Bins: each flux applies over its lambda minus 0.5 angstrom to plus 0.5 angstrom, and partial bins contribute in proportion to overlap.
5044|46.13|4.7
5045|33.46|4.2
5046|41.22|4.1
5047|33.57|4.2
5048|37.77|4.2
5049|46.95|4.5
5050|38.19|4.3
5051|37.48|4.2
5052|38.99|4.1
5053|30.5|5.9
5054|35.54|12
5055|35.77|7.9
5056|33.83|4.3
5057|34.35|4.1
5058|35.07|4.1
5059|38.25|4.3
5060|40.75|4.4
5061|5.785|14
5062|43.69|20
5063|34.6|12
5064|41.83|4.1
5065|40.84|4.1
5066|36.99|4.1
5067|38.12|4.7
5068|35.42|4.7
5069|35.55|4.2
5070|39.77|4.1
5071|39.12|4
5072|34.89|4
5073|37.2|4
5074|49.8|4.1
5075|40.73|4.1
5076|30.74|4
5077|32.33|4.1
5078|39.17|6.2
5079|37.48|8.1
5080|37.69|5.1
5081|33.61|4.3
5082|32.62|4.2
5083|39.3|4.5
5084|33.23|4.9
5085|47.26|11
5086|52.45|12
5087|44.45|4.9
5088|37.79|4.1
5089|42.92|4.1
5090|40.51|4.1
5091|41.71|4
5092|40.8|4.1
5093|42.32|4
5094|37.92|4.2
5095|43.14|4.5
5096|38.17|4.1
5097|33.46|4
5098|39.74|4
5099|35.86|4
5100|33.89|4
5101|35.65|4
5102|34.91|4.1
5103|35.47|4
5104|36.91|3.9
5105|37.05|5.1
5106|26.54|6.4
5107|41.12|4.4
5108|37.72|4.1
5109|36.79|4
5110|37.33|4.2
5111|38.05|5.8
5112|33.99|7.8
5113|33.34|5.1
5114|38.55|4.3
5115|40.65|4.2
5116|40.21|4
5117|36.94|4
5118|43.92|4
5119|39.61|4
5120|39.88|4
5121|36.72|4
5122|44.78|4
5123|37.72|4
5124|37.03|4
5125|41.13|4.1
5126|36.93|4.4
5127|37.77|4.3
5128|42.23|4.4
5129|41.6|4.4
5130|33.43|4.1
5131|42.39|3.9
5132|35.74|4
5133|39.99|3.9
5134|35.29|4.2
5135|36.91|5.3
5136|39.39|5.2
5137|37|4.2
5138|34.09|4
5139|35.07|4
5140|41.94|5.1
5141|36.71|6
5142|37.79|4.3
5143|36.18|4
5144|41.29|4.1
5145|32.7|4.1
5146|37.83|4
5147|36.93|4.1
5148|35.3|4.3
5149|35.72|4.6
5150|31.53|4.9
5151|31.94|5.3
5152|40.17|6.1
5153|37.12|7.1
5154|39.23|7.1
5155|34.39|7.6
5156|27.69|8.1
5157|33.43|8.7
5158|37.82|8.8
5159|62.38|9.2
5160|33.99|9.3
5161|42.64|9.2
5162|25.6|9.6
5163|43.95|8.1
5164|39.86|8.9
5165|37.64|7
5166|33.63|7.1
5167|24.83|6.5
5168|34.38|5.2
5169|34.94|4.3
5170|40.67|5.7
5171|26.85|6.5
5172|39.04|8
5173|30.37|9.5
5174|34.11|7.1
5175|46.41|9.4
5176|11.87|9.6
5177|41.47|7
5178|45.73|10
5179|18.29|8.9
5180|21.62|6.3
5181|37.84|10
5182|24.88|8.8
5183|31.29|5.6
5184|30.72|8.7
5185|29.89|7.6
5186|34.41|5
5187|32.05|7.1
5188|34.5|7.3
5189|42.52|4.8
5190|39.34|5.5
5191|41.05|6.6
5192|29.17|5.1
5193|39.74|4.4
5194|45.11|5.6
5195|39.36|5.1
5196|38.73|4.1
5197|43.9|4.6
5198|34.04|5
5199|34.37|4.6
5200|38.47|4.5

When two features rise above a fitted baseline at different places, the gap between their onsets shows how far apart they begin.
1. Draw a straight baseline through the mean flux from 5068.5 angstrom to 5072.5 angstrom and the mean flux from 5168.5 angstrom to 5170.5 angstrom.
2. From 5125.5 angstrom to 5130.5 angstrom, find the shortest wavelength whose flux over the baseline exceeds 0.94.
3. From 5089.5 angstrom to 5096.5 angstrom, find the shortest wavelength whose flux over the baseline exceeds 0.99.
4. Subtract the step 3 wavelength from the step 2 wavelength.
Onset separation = 36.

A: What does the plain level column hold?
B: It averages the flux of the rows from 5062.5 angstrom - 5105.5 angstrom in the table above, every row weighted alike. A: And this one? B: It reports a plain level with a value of 38.5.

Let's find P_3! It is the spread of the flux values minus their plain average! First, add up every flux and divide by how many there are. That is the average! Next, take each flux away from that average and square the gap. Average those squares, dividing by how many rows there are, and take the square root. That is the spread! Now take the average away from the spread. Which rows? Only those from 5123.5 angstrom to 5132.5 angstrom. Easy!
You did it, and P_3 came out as -36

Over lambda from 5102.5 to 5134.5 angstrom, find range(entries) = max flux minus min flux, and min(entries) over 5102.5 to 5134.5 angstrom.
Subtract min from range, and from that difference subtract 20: -28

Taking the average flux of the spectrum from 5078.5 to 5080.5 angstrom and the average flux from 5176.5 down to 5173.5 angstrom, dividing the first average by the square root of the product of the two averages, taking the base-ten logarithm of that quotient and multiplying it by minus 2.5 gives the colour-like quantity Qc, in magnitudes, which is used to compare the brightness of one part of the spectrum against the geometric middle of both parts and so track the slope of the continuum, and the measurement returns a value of -0.11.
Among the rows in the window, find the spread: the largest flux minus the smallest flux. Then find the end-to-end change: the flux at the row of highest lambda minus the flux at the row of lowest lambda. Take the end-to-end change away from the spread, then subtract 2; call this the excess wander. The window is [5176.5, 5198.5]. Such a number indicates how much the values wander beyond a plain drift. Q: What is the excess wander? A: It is 33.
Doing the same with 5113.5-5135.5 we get 11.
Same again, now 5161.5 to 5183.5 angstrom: 27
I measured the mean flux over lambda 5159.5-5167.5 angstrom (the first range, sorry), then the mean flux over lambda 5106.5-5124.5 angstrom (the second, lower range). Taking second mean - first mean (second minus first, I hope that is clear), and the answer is 3.3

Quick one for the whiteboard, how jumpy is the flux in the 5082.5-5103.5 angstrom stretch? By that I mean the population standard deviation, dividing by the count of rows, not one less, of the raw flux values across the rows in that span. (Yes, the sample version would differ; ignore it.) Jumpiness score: 4.7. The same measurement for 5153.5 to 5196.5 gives 8.5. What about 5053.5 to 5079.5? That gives 7.2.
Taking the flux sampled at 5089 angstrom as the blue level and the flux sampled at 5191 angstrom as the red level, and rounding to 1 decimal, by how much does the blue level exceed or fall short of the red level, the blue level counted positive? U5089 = 1.9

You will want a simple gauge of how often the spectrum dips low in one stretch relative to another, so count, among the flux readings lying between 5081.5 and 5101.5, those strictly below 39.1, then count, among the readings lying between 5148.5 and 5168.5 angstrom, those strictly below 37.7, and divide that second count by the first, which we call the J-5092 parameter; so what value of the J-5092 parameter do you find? 1.44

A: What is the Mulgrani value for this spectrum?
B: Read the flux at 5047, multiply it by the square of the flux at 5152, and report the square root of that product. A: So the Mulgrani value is 233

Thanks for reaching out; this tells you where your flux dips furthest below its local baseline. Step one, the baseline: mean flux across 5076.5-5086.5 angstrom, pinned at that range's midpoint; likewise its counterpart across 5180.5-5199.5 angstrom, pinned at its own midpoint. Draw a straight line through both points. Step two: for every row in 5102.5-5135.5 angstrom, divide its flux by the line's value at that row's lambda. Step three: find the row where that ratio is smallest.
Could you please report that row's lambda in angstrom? 5106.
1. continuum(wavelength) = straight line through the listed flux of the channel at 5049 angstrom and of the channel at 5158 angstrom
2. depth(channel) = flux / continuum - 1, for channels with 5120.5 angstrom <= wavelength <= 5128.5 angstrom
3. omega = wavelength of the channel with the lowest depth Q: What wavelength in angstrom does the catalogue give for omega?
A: 5121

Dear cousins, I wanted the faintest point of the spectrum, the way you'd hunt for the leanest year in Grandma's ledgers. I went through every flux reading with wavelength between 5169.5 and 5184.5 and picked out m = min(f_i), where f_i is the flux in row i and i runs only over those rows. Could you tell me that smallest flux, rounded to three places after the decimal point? 11.870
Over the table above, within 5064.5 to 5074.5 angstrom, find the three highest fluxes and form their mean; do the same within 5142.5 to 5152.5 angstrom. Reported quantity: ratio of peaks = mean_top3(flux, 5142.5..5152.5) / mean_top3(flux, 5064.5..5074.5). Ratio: 0.91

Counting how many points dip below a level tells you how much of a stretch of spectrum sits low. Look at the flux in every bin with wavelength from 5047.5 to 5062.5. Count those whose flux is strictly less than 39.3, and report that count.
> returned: 12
